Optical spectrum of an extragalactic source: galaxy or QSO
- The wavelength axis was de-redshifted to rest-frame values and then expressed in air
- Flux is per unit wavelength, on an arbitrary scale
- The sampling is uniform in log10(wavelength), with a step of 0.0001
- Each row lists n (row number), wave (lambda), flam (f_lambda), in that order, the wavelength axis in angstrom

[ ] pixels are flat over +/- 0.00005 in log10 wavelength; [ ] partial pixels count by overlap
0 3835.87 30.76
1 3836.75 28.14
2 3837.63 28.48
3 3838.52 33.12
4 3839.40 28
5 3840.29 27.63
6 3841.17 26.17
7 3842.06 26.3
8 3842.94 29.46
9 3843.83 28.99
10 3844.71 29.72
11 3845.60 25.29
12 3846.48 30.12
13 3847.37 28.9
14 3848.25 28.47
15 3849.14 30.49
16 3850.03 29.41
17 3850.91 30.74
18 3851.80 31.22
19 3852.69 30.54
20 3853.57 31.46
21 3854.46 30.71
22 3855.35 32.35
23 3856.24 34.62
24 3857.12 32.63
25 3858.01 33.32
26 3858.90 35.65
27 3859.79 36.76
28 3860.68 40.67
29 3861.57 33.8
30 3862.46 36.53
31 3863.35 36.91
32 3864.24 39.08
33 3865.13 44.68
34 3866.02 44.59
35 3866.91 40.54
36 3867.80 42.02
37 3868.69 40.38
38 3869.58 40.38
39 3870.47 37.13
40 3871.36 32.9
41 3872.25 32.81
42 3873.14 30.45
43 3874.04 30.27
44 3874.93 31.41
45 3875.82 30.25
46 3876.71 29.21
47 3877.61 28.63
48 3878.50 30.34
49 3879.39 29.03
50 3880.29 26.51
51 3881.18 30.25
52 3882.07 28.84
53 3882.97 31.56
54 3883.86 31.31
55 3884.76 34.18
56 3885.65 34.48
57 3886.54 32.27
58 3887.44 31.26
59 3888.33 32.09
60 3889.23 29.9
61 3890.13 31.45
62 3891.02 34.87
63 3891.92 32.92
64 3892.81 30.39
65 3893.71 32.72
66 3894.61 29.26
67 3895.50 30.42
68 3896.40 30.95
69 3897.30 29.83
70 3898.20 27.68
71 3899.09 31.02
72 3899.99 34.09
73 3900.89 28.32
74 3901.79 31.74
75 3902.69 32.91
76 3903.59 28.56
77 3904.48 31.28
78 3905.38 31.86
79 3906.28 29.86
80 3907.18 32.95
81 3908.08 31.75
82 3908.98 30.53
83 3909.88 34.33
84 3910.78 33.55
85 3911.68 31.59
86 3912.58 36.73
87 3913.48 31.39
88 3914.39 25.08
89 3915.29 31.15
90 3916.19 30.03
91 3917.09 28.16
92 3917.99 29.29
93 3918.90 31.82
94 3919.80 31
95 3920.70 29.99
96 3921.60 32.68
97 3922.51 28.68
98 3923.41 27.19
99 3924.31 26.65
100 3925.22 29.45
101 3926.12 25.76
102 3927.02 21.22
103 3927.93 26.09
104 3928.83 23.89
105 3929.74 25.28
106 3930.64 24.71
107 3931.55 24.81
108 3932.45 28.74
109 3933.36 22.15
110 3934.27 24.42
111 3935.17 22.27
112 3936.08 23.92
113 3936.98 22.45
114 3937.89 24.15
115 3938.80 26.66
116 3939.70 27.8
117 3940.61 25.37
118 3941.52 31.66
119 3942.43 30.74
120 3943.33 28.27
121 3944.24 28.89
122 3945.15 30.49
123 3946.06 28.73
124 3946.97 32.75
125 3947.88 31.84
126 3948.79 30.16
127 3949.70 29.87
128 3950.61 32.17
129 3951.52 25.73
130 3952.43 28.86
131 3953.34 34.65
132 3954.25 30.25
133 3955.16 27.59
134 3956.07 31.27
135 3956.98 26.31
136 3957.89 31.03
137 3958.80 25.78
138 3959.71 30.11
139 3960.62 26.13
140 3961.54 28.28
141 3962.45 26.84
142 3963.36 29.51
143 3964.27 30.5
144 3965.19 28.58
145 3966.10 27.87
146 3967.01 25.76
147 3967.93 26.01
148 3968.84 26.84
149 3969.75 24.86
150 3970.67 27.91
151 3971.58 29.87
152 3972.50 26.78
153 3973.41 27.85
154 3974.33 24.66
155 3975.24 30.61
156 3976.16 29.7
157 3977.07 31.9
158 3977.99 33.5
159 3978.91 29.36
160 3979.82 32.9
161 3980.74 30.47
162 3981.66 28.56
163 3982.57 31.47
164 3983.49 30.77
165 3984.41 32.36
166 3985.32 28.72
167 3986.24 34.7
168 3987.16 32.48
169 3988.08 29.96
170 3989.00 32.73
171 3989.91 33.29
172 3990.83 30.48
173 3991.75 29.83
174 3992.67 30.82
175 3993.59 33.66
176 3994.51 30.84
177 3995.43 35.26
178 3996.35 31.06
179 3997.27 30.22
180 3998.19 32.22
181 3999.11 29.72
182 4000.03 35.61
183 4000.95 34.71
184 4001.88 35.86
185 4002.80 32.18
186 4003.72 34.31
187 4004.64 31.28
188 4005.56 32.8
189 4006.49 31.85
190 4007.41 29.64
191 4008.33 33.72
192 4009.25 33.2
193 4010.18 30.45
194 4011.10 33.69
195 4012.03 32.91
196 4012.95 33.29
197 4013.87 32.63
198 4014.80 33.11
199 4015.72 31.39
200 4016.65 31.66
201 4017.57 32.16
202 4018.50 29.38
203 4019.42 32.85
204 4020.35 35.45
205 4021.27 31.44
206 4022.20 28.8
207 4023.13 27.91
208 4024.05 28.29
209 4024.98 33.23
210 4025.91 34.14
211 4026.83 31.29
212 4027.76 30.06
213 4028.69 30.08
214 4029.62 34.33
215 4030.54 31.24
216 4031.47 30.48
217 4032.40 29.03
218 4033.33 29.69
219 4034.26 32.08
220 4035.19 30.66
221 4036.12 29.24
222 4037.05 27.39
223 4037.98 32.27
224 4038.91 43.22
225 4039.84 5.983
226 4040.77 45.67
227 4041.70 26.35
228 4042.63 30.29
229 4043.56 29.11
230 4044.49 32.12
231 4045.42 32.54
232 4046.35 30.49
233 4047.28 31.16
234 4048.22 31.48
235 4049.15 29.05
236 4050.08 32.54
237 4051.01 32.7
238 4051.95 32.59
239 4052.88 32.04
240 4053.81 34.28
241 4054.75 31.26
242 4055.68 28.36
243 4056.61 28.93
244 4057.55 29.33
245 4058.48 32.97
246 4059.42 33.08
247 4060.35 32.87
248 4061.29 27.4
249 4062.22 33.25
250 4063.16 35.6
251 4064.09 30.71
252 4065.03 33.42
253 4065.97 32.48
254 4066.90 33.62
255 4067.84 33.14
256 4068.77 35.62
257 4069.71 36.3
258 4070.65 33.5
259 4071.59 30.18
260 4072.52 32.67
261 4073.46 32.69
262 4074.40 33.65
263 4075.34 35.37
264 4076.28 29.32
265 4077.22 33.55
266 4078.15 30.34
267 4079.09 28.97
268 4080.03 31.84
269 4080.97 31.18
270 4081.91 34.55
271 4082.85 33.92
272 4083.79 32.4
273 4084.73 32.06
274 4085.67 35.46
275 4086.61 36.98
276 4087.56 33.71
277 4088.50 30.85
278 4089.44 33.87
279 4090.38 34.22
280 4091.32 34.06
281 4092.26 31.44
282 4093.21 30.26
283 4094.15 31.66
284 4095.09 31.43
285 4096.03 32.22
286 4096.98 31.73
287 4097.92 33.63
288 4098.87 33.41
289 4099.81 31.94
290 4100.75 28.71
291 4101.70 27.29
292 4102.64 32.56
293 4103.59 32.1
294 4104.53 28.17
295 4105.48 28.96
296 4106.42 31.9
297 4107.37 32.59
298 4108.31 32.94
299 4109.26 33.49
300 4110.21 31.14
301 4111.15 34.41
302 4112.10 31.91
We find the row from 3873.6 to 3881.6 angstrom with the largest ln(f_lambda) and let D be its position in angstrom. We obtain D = 3874.93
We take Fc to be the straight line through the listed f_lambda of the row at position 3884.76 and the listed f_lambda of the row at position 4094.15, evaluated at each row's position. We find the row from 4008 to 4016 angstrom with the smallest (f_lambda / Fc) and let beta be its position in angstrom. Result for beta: 4010.18 angstrom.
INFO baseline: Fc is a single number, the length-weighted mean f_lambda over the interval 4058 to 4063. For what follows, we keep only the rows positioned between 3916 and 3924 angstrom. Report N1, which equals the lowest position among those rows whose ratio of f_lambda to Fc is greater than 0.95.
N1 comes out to 3918.90 angstrom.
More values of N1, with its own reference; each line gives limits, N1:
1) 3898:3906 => 3899.09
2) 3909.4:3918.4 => 3909.88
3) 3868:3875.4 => 3868.69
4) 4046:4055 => 4047.28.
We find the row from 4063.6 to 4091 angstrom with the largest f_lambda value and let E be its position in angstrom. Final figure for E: 4086.61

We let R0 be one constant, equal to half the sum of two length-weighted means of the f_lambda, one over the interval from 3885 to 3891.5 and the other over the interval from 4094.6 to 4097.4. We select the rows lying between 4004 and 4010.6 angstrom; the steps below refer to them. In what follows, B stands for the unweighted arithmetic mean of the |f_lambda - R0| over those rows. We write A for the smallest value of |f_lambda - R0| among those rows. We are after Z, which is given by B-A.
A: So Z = 1.0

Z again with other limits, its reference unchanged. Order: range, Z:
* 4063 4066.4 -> 1.3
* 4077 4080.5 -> 1.4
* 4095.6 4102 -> 1.5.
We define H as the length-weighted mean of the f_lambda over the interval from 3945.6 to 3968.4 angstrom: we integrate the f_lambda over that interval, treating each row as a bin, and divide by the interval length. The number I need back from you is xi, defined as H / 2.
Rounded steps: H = 29.1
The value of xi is 14.5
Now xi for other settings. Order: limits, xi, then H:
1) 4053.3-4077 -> 16.2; 32.4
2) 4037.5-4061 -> 15.6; 31.2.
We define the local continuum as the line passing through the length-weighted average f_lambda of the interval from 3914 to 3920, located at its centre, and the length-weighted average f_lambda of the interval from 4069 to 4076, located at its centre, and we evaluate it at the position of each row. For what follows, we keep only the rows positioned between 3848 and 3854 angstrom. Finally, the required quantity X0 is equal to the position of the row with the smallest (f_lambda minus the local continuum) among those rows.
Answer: 3848.25 angstrom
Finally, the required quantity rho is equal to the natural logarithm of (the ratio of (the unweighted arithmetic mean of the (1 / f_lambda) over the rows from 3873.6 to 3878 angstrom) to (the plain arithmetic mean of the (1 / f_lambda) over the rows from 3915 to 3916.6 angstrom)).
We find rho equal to 0.02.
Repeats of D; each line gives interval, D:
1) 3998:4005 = 4001.88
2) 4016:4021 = 4020.35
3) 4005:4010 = 4008.33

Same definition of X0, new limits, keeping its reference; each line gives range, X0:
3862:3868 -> 3862.46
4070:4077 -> 4076.28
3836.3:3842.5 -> 3841.17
